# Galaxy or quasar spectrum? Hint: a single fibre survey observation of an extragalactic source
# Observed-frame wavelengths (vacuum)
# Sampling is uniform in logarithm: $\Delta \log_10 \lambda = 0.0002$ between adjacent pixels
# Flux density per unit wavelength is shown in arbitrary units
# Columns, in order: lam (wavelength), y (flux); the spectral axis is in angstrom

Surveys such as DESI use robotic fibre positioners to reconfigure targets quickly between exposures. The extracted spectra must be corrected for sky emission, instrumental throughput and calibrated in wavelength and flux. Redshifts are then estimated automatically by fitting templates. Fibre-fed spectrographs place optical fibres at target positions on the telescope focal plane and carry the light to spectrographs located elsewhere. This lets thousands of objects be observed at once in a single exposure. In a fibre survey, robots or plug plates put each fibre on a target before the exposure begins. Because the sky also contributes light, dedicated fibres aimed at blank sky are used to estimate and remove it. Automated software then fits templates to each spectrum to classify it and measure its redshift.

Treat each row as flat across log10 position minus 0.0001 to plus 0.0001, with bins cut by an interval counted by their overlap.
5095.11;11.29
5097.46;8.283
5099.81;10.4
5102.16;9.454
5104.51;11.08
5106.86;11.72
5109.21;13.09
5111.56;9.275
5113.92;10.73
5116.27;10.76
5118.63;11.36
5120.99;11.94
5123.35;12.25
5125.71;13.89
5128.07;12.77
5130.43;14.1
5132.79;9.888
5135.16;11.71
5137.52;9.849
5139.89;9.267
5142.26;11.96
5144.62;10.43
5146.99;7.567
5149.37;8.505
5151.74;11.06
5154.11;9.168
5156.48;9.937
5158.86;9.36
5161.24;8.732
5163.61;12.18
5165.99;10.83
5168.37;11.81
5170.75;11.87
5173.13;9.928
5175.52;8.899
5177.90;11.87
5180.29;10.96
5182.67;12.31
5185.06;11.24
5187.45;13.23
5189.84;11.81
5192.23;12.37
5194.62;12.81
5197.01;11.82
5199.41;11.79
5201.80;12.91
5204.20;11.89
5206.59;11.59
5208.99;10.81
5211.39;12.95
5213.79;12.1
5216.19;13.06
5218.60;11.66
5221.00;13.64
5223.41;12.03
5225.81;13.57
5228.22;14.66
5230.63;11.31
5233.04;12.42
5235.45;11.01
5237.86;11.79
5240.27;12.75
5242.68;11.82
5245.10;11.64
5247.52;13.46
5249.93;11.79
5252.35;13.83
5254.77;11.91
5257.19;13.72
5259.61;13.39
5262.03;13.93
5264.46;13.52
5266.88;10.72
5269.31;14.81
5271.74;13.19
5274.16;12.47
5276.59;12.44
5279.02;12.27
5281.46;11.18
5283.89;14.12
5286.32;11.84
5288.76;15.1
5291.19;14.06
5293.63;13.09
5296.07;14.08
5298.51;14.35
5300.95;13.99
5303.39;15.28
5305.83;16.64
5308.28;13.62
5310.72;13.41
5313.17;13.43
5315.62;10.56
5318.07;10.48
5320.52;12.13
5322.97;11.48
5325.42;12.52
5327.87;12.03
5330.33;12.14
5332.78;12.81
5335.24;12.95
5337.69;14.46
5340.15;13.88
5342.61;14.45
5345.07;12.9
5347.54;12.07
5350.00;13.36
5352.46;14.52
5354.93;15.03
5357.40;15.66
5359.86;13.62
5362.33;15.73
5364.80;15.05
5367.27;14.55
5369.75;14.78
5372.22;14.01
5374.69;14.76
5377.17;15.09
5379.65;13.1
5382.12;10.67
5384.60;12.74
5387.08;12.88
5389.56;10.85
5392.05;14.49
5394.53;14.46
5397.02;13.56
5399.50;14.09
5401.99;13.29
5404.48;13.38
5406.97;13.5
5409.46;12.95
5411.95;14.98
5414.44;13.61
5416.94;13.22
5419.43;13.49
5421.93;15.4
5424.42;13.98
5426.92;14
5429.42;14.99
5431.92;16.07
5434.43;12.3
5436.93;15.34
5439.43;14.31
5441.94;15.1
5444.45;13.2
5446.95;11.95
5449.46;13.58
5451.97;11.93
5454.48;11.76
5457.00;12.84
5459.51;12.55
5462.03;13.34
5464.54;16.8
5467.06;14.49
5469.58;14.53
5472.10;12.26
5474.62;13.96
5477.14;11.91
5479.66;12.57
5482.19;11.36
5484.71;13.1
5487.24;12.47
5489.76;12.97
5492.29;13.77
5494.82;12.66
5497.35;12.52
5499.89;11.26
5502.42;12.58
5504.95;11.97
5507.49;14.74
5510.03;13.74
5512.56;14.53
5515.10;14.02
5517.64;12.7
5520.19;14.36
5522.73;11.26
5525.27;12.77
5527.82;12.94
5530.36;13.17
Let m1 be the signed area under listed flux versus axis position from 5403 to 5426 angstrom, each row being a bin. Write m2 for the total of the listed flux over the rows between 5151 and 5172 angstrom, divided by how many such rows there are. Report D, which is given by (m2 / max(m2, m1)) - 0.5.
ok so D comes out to -0.467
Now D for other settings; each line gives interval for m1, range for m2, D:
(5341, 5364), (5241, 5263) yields -0.461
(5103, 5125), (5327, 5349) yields -0.448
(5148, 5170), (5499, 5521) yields -0.441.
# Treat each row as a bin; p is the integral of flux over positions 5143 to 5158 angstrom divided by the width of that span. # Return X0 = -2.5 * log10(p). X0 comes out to -2.45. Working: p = 10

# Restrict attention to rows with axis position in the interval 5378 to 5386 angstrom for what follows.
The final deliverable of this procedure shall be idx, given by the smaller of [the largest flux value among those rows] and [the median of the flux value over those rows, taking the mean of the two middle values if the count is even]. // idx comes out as 12.7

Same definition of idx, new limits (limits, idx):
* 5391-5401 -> 14.3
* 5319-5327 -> 12.1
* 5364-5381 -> 14.8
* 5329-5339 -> 12.9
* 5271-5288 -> 12.4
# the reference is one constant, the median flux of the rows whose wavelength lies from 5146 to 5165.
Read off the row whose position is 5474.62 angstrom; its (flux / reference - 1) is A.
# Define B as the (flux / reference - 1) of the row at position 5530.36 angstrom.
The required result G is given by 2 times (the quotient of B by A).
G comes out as 1.7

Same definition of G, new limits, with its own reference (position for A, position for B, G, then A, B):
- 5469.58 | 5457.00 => 1.4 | 0.57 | 0.39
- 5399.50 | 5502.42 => 1.4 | 0.52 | 0.36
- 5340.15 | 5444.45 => 1.7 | 0.50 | 0.42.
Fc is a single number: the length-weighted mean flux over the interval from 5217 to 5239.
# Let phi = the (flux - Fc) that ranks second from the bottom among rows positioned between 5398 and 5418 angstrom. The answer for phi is 0.8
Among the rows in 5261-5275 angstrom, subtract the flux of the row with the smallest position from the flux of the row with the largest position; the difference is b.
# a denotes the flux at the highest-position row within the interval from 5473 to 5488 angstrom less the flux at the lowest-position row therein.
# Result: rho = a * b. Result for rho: 2.2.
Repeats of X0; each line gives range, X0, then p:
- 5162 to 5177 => -2.59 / 11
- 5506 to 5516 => -2.88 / 14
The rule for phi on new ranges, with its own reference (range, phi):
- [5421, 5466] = -0.5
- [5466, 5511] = -1.1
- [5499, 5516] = -0.5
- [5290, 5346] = -1.9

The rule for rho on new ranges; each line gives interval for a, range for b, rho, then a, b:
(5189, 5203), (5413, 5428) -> 0.4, 1.1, 0.4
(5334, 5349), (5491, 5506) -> 1.6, -0.9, -1.8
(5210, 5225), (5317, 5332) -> -1.5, -0.9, 1.7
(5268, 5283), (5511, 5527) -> 6.4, -3.6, -1.8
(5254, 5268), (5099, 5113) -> 1.3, -1.2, -1.1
